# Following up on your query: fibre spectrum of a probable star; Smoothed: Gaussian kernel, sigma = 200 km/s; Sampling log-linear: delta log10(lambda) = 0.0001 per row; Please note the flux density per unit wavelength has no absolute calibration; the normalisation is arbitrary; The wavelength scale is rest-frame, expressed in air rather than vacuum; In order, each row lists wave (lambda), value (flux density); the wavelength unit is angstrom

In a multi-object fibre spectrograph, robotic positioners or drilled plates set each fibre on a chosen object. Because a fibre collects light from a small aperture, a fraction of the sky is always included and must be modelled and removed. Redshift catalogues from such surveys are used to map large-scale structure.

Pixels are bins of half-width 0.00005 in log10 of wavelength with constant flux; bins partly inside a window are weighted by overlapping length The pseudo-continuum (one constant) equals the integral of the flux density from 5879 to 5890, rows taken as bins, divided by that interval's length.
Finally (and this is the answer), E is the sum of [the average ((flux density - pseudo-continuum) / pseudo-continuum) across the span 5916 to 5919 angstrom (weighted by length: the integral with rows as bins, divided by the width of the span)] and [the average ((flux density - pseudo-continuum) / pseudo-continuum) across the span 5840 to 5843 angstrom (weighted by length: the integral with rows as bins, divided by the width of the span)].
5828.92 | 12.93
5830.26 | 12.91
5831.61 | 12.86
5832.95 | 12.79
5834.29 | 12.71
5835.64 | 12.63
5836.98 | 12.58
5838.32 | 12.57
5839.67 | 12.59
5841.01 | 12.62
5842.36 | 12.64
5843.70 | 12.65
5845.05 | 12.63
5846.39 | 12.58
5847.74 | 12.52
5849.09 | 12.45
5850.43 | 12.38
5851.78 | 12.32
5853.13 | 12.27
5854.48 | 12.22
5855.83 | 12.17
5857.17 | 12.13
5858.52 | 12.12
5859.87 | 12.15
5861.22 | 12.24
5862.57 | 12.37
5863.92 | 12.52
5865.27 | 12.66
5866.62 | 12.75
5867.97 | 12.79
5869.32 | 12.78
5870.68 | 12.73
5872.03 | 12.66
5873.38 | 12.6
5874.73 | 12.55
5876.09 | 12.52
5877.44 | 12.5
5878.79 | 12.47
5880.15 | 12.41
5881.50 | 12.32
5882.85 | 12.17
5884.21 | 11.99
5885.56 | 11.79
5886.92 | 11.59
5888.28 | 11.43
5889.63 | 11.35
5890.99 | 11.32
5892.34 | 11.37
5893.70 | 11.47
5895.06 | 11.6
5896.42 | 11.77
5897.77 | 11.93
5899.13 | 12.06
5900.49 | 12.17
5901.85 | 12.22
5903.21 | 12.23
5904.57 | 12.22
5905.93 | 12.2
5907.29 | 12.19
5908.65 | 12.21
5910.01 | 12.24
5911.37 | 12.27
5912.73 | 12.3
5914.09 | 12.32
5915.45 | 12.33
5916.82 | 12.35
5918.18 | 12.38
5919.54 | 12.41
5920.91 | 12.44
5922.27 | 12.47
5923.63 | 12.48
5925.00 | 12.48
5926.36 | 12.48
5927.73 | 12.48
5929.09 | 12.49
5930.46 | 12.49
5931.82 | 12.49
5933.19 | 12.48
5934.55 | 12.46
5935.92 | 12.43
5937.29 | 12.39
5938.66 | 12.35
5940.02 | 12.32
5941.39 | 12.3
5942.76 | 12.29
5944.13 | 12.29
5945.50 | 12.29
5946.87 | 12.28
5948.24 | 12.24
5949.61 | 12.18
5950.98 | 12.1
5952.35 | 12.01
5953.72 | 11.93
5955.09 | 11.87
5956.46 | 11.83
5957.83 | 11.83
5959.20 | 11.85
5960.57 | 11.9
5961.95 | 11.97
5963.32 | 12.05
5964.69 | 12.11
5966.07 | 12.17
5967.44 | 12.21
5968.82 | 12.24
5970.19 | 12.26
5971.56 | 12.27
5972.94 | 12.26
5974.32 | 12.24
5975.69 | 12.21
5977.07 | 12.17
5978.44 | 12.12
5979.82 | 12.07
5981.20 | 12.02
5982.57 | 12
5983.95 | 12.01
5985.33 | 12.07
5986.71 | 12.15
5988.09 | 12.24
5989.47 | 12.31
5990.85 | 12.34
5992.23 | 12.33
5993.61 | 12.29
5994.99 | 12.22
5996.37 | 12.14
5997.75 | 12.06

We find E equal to 0.10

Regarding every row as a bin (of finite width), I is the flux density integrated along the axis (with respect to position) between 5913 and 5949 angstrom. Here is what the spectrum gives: 446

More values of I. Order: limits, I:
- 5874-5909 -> 420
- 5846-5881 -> 436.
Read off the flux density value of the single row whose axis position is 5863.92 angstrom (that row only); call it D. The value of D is 12.52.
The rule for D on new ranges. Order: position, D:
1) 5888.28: 11.43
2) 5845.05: 12.63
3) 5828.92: 12.93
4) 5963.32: 12.05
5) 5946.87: 12.28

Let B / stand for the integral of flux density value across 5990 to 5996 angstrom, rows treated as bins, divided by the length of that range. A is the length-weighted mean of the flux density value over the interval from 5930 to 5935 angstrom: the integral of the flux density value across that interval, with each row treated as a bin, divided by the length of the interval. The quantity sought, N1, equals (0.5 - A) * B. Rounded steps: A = 12.5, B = 12.3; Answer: -147.4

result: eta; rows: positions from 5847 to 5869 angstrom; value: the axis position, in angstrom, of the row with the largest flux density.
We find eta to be 5867.97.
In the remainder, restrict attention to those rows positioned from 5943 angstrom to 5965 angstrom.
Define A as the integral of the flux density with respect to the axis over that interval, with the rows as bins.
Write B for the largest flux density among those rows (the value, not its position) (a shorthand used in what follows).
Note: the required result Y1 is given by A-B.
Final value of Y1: 252.8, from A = 265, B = 12.29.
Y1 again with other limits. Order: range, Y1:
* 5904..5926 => 258.9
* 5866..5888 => 259.8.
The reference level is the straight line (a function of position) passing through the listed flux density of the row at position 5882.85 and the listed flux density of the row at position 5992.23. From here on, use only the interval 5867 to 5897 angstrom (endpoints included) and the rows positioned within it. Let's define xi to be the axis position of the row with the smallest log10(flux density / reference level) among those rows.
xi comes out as 5890.99 angstrom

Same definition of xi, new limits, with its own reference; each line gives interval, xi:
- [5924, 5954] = 5953.72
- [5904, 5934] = 5907.29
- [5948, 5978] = 5957.83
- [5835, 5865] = 5858.52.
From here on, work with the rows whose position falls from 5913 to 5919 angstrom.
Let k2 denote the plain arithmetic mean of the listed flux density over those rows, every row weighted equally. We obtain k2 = 12.3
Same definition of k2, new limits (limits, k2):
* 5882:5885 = 12.1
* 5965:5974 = 12.2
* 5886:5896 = 11.4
